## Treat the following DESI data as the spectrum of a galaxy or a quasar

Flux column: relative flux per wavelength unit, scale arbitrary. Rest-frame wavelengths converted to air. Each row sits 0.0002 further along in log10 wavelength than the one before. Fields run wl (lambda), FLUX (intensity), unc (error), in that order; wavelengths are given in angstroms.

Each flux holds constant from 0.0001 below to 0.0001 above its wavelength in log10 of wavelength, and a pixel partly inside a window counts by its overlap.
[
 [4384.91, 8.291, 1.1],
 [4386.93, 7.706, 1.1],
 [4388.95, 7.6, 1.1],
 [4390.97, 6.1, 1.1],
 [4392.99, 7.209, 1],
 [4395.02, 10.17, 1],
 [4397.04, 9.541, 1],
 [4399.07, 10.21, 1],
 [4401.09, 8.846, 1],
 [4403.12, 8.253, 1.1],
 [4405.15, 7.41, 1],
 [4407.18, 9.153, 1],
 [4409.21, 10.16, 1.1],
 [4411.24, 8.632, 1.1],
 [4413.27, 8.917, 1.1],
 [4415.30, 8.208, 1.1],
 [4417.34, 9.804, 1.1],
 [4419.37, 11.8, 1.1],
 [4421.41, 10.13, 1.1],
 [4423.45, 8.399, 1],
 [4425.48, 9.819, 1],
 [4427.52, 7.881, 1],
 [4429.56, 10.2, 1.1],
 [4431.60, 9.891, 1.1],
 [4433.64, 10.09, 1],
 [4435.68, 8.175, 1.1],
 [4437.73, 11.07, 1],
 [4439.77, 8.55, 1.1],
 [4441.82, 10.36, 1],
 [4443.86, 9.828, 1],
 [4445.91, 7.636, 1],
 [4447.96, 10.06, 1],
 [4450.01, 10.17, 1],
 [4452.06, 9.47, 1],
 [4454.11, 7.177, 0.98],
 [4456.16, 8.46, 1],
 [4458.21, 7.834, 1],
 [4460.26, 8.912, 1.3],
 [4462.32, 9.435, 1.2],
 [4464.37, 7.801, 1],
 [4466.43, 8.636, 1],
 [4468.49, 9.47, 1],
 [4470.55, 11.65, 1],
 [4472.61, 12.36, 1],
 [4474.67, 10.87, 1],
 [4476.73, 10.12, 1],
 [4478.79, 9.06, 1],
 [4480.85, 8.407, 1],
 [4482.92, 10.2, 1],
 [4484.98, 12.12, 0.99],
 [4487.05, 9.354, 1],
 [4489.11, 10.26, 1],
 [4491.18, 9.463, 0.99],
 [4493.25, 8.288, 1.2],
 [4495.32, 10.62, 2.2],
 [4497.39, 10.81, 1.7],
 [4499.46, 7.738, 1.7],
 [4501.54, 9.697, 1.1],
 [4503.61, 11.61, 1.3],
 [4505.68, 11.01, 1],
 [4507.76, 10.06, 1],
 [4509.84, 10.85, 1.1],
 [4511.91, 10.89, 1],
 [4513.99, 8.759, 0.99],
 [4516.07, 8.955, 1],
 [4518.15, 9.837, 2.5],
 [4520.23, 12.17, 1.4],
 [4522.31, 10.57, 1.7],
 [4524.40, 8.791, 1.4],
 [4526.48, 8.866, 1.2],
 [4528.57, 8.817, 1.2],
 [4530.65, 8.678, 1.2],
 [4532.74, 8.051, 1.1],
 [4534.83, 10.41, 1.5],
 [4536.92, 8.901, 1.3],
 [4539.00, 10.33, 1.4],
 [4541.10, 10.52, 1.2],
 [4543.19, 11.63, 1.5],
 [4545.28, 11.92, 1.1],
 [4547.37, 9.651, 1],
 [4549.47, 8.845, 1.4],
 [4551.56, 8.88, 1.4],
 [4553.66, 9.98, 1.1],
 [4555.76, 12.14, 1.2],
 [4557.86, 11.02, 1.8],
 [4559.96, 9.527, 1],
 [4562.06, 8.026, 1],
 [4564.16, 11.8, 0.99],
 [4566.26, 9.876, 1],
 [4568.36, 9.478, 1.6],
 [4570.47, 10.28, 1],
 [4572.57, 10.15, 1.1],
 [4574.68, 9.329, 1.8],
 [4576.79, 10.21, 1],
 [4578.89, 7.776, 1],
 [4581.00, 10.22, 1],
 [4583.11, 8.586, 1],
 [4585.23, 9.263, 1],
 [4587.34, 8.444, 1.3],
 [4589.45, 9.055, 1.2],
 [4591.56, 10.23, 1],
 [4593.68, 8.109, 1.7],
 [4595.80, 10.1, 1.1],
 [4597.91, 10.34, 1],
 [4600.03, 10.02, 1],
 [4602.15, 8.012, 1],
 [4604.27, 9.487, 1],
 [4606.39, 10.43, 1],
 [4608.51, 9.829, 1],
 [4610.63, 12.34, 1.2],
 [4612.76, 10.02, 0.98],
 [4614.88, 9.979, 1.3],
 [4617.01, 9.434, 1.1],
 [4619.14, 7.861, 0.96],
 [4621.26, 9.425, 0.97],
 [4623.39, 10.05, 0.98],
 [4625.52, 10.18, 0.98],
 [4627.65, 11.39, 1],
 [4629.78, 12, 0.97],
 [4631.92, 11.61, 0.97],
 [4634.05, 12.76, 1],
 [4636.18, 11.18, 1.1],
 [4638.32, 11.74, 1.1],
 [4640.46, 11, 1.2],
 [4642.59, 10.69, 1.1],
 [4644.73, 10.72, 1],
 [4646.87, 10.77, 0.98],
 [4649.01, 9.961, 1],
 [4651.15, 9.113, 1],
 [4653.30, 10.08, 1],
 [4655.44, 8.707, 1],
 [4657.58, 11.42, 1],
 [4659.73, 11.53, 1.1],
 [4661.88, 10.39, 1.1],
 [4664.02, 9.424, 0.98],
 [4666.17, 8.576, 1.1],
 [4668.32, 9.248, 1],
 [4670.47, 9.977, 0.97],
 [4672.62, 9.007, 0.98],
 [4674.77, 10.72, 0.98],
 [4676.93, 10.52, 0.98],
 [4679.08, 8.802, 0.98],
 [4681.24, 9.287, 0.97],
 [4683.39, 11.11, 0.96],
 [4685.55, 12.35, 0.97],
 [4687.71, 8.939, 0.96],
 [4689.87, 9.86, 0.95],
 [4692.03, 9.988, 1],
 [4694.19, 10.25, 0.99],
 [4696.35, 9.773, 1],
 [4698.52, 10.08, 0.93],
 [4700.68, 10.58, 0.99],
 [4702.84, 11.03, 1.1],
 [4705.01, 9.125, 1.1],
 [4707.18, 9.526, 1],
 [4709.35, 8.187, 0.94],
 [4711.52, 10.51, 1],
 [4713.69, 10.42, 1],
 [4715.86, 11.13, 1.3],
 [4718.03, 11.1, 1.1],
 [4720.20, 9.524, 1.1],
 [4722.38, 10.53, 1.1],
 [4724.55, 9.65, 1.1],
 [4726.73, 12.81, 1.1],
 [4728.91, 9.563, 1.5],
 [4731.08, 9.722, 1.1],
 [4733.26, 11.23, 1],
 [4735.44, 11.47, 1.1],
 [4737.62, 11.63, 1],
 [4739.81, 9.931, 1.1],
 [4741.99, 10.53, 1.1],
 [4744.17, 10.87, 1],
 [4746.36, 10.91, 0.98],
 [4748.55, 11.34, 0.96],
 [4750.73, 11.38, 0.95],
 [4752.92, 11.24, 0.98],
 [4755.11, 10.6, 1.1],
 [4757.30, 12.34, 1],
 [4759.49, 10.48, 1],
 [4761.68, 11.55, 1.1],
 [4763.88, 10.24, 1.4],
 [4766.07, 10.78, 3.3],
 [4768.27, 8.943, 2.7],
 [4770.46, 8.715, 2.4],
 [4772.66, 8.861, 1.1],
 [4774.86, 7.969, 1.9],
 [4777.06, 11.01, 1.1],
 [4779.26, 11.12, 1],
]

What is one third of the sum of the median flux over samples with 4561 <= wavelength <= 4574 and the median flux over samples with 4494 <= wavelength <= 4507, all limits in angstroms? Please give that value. 6.9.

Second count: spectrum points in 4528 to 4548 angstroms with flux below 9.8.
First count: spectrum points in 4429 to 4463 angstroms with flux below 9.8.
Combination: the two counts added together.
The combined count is 14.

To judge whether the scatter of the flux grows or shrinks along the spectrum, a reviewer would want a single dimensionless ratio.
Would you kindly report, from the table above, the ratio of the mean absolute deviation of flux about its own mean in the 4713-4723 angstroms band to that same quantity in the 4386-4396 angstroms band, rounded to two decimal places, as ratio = 0.48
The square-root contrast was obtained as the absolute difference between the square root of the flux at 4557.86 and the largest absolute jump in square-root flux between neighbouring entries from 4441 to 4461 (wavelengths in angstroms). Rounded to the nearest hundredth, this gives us 2.91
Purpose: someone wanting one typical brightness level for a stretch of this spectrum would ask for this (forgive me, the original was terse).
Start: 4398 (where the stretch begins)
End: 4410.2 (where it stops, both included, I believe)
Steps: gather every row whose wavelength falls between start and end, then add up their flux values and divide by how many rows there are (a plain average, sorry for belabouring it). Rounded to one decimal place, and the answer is 9.0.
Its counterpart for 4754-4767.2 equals 11.0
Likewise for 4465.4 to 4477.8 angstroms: 10.5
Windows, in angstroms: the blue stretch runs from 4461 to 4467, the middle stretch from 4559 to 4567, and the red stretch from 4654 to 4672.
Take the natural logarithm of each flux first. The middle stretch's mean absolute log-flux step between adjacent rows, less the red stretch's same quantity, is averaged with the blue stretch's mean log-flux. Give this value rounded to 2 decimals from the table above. 1.15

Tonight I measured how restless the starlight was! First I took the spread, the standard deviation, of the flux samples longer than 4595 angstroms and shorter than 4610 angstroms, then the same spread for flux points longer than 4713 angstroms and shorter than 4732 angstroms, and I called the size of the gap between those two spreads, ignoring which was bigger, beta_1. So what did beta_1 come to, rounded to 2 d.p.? 0.25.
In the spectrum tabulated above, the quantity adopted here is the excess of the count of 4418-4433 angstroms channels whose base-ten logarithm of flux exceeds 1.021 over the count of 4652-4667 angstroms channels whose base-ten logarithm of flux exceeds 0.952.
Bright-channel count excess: -4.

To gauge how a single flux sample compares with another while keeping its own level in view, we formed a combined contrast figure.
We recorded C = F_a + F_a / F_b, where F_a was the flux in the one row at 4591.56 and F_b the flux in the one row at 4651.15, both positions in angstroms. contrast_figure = 11.4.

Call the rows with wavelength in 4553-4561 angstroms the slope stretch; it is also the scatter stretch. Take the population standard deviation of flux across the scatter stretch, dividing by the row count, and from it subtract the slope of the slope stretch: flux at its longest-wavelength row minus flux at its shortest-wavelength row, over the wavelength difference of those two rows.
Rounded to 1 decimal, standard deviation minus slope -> 1.1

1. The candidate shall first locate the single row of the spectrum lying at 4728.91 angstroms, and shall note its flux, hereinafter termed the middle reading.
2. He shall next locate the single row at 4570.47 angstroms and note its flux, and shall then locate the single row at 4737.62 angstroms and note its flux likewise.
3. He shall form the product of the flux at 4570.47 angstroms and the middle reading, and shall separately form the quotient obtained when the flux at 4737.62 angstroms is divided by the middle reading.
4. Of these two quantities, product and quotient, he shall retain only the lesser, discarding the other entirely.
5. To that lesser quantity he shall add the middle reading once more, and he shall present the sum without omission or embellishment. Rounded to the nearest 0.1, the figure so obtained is 10.8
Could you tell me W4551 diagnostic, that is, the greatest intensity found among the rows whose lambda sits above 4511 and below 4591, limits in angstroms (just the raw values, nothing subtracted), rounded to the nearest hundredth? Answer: 12.17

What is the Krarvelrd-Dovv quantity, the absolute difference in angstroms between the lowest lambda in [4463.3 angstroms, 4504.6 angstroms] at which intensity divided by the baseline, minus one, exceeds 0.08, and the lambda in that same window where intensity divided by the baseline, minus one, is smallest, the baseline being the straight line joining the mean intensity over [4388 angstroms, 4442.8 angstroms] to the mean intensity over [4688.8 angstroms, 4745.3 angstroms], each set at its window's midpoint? 28.9 angstroms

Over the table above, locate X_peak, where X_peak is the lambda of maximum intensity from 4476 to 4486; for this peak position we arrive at 4484.98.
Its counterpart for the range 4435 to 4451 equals 4437.73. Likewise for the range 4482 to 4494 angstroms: 4484.98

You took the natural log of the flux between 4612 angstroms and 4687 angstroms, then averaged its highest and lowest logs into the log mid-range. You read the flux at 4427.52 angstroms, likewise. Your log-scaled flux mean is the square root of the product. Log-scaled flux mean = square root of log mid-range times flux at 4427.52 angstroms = 4.26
